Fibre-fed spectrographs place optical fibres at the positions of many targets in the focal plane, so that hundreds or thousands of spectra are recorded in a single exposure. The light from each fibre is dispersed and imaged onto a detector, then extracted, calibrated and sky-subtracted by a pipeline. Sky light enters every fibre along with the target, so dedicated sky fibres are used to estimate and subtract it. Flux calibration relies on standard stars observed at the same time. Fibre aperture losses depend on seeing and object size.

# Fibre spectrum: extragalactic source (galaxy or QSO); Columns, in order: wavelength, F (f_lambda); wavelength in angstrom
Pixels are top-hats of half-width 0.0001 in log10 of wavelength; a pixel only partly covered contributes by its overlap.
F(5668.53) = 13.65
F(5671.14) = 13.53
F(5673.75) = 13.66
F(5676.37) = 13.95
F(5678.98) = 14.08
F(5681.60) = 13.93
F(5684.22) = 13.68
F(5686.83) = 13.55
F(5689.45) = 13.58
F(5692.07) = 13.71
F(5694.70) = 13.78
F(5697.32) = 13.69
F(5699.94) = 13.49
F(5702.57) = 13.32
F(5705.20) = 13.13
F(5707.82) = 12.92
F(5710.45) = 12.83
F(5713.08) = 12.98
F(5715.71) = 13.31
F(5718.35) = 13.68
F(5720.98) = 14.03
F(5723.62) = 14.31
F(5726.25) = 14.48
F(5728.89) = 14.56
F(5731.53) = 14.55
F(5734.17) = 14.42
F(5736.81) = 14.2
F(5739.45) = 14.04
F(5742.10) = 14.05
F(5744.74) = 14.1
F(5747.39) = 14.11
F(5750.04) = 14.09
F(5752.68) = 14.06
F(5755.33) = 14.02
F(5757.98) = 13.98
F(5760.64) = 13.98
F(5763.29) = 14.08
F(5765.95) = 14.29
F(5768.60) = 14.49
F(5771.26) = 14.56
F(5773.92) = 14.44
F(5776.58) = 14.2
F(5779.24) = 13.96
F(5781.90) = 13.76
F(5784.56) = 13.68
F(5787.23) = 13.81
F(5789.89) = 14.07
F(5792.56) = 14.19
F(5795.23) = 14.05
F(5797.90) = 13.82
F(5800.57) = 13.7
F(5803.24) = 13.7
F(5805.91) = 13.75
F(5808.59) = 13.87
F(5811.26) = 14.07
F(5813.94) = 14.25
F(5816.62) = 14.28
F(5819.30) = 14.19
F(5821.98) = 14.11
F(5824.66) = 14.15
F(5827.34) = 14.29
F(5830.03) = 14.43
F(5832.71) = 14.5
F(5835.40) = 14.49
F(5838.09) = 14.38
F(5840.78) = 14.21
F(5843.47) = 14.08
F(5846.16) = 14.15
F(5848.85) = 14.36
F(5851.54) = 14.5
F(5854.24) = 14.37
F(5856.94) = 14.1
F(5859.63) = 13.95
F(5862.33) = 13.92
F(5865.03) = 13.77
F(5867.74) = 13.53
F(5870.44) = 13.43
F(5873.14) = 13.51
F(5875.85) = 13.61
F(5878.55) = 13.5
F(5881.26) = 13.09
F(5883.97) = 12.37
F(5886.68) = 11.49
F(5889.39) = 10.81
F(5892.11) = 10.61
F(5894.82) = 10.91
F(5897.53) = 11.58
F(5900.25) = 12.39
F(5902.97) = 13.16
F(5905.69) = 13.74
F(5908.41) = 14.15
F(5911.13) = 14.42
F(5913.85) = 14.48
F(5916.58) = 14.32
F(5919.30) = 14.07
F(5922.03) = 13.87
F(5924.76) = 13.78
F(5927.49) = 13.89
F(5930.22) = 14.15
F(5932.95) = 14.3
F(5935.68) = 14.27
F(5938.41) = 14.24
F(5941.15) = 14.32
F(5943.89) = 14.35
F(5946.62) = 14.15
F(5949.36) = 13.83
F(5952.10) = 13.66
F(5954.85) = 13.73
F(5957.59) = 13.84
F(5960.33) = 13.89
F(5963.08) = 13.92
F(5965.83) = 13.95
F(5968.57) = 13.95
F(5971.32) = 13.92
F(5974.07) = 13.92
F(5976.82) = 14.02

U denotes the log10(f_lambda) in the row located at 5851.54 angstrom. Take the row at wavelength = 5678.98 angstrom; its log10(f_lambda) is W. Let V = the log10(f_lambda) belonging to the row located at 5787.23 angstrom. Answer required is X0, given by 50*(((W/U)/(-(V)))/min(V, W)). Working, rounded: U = 1.16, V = 1.14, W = 1.15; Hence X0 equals -38.0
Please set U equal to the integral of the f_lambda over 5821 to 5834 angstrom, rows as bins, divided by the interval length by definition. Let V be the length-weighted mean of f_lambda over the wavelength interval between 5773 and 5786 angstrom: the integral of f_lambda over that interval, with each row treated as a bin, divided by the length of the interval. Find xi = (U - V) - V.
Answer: -13.7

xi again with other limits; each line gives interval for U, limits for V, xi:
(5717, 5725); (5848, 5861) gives -14.5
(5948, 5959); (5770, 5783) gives -14.6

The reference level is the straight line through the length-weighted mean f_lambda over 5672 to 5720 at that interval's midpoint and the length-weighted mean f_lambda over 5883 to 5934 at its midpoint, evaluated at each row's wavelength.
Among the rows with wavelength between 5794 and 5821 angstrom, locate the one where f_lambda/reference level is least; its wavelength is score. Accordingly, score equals 5800.57 angstrom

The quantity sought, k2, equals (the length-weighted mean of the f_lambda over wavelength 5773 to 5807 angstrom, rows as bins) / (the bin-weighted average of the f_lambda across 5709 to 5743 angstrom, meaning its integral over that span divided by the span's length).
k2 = 1.00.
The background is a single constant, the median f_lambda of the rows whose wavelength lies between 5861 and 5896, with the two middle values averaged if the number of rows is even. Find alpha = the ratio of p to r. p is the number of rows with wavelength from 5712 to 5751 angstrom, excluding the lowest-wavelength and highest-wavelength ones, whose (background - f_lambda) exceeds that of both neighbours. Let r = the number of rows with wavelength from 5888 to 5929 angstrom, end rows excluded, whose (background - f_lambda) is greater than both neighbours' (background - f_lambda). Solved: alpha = 0.5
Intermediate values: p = 1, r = 2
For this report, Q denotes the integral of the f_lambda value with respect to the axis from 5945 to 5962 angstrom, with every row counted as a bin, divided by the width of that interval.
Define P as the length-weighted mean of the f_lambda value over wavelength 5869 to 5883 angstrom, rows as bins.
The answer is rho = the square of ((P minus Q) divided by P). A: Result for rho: 0.0012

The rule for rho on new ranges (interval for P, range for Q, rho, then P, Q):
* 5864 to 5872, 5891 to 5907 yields 0.0119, 13.6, 12.1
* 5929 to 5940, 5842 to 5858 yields 0.0000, 14.2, 14.3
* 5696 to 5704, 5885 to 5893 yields 0.0331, 13.5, 11.0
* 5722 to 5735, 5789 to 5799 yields 0.0009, 14.5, 14.0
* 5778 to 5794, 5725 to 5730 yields 0.0019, 13.9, 14.5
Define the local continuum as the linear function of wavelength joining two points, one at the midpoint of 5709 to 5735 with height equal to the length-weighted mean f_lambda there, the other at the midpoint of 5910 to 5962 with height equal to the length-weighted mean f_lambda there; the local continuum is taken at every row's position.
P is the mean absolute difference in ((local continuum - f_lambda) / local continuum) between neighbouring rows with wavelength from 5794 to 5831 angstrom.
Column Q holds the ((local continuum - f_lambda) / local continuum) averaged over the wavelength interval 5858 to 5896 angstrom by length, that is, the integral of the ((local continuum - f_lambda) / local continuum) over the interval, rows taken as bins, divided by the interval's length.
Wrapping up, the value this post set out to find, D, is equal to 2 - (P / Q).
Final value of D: 1.9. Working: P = 0.0078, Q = 0.09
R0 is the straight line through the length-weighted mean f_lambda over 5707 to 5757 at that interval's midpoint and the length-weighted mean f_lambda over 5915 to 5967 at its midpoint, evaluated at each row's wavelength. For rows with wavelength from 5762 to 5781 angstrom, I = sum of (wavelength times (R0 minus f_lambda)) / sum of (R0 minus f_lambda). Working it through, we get 5770.5 angstrom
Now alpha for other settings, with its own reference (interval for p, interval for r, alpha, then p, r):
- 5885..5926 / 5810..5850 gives 0.5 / 1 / 2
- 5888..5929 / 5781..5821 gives 2.0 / 2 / 1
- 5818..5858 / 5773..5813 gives 2.0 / 2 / 1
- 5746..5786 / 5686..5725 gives 0.0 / 0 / 1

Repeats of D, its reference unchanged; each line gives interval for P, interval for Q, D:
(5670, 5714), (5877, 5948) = 1.8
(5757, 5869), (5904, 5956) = 12.9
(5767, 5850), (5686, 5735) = 1.4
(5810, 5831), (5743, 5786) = 2.6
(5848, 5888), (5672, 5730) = 0.9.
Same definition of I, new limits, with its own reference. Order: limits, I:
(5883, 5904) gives 5892.6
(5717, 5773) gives 5745.3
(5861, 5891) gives 5883.0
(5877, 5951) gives 5887.8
